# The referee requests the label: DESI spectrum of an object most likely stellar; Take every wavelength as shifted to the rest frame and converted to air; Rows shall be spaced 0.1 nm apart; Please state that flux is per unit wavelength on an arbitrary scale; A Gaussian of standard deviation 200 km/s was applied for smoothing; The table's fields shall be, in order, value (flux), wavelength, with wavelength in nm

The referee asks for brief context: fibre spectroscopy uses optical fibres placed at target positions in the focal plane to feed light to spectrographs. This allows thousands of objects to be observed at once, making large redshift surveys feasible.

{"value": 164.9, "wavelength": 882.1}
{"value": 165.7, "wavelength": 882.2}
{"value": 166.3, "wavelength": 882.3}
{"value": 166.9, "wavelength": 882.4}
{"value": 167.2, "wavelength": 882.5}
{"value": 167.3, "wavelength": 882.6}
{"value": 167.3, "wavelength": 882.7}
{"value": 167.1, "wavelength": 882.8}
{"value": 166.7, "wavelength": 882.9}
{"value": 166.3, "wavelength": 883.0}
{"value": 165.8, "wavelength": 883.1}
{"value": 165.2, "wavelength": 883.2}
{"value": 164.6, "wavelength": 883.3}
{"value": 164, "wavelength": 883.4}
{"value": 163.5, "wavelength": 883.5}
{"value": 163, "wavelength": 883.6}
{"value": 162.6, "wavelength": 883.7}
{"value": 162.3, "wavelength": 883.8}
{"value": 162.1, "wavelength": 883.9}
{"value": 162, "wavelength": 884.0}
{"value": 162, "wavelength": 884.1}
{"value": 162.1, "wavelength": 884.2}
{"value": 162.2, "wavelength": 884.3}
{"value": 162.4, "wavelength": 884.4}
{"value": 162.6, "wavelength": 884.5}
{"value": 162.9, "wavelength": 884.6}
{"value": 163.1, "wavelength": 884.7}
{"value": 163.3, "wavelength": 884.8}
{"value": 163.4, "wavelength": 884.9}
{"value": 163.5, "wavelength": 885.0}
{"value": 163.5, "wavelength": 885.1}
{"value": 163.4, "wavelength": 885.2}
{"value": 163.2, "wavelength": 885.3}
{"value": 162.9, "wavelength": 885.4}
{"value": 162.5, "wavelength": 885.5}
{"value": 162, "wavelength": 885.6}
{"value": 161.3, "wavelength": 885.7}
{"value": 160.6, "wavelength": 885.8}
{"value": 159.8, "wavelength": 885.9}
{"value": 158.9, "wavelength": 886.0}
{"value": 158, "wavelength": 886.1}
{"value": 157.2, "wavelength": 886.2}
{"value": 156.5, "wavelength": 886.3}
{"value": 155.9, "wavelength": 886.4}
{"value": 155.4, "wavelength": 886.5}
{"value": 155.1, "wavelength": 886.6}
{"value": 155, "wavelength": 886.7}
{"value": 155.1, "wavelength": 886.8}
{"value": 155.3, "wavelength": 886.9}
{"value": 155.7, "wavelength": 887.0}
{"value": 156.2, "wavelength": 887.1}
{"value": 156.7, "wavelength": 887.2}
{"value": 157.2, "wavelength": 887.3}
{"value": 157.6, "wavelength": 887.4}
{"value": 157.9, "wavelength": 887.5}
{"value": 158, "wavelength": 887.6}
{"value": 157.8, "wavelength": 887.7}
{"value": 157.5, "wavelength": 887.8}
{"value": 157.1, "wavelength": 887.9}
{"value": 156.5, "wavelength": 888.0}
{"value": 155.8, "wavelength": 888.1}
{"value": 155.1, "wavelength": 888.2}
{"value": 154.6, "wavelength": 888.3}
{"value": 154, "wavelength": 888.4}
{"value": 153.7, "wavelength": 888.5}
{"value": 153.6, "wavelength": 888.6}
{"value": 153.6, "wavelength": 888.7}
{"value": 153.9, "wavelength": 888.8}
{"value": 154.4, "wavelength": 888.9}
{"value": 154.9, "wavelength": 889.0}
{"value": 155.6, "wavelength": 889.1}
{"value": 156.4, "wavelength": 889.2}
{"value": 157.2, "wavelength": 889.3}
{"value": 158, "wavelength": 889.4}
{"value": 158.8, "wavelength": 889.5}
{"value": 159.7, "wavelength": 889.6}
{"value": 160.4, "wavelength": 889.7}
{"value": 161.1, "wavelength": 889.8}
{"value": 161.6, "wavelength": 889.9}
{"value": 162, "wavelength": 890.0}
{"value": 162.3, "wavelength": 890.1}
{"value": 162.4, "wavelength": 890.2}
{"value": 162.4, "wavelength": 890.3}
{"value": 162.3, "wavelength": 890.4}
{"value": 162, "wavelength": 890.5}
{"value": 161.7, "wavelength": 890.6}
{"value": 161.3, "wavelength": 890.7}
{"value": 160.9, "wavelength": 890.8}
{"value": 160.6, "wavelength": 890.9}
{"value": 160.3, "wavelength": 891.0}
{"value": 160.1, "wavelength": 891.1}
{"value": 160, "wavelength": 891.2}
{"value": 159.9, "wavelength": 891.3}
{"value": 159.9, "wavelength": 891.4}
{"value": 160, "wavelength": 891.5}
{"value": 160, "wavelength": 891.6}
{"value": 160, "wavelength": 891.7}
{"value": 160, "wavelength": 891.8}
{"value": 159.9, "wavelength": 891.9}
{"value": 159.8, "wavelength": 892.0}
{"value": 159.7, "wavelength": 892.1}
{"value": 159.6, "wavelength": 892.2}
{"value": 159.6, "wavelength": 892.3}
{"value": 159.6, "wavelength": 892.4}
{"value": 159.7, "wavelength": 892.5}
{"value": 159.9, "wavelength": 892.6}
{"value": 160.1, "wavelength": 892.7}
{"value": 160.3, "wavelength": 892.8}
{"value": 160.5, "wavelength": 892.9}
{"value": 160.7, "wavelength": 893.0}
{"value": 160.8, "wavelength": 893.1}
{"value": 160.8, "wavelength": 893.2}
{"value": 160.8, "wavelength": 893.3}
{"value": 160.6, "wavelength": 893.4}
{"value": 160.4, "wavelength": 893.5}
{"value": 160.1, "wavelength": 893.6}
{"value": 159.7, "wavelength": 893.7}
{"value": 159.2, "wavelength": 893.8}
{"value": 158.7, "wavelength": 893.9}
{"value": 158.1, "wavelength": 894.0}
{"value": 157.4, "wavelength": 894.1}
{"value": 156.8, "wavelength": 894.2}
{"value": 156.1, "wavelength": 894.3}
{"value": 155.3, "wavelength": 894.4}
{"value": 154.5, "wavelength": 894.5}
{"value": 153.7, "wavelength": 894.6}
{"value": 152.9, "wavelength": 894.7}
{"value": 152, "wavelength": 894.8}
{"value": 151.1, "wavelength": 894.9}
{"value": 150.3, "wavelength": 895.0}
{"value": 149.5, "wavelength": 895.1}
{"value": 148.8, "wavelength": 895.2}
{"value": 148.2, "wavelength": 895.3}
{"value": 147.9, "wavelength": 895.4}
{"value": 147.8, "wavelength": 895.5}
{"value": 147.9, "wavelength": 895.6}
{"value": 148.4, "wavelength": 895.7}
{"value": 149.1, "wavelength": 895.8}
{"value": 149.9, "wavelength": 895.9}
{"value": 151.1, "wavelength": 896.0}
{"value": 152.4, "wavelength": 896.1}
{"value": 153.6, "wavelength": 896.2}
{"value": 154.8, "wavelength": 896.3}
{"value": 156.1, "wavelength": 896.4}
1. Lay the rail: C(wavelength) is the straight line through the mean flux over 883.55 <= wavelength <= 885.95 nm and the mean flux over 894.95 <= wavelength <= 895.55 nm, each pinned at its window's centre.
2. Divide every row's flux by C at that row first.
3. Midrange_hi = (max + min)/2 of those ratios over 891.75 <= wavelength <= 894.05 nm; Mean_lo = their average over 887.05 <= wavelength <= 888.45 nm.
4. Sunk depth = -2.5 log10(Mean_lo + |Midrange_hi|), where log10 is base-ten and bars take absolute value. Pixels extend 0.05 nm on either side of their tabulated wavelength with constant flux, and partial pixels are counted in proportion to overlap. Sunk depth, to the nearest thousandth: -0.775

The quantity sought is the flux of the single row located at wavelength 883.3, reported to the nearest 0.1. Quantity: 164.6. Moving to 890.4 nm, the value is 162.3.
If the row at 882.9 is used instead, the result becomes 166.7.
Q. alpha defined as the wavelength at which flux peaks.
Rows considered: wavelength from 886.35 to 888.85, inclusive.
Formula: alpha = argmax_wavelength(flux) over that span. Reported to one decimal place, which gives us 887.6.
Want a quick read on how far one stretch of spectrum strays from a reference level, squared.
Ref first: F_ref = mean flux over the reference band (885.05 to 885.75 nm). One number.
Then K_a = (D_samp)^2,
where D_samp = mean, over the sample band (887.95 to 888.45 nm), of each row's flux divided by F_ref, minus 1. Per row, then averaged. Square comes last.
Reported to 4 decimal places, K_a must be 0.0021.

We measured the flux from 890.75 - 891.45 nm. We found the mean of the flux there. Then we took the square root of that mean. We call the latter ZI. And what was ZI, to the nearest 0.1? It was 12.7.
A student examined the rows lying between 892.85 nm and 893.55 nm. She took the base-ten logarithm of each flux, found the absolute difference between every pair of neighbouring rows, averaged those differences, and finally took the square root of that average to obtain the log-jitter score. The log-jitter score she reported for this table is 0.018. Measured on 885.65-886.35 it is 0.047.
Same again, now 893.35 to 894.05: 0.034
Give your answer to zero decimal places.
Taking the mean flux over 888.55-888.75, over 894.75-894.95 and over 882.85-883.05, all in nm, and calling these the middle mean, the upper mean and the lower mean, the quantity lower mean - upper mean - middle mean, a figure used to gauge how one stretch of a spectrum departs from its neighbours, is -139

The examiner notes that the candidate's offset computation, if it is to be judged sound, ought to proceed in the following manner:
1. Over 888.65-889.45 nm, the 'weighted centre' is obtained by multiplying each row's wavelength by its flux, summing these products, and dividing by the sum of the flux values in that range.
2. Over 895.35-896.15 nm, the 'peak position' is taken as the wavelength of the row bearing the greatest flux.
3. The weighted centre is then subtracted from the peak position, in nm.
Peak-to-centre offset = 7.05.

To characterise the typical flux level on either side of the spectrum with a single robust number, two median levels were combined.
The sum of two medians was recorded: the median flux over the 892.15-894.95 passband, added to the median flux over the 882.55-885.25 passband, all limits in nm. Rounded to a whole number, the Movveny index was 323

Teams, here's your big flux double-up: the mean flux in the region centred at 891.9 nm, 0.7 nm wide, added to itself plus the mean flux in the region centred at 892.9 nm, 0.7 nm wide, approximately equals 480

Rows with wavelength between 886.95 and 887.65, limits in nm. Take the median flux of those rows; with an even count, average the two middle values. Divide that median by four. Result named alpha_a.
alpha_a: 39.3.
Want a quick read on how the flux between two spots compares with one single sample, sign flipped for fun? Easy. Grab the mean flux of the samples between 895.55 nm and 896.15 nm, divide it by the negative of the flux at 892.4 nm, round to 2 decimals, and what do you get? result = -0.94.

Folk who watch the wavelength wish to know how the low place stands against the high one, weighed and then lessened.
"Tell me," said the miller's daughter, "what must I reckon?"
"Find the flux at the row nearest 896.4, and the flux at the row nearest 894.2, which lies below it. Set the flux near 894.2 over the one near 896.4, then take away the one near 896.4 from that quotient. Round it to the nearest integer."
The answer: -155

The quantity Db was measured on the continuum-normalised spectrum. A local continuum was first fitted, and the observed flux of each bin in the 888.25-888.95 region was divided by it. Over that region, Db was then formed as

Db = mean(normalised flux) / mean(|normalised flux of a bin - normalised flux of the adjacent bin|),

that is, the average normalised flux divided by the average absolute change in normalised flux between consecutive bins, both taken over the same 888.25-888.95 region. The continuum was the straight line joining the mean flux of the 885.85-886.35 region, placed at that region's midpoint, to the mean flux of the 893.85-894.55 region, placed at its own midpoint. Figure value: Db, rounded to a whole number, 513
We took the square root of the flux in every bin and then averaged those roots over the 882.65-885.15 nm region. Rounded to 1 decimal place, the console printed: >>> 12.8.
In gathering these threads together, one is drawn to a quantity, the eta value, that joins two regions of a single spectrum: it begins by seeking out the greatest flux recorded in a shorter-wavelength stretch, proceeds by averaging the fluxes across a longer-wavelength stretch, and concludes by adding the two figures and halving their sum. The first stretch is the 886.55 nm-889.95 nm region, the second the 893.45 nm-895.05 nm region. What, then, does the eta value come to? 159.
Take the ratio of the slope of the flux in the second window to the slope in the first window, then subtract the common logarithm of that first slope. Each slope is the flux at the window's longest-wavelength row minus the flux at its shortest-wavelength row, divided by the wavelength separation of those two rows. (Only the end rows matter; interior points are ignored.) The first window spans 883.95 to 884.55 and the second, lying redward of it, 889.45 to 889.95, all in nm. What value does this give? 5.8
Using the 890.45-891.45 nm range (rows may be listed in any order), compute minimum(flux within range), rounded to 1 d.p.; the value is 159.9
